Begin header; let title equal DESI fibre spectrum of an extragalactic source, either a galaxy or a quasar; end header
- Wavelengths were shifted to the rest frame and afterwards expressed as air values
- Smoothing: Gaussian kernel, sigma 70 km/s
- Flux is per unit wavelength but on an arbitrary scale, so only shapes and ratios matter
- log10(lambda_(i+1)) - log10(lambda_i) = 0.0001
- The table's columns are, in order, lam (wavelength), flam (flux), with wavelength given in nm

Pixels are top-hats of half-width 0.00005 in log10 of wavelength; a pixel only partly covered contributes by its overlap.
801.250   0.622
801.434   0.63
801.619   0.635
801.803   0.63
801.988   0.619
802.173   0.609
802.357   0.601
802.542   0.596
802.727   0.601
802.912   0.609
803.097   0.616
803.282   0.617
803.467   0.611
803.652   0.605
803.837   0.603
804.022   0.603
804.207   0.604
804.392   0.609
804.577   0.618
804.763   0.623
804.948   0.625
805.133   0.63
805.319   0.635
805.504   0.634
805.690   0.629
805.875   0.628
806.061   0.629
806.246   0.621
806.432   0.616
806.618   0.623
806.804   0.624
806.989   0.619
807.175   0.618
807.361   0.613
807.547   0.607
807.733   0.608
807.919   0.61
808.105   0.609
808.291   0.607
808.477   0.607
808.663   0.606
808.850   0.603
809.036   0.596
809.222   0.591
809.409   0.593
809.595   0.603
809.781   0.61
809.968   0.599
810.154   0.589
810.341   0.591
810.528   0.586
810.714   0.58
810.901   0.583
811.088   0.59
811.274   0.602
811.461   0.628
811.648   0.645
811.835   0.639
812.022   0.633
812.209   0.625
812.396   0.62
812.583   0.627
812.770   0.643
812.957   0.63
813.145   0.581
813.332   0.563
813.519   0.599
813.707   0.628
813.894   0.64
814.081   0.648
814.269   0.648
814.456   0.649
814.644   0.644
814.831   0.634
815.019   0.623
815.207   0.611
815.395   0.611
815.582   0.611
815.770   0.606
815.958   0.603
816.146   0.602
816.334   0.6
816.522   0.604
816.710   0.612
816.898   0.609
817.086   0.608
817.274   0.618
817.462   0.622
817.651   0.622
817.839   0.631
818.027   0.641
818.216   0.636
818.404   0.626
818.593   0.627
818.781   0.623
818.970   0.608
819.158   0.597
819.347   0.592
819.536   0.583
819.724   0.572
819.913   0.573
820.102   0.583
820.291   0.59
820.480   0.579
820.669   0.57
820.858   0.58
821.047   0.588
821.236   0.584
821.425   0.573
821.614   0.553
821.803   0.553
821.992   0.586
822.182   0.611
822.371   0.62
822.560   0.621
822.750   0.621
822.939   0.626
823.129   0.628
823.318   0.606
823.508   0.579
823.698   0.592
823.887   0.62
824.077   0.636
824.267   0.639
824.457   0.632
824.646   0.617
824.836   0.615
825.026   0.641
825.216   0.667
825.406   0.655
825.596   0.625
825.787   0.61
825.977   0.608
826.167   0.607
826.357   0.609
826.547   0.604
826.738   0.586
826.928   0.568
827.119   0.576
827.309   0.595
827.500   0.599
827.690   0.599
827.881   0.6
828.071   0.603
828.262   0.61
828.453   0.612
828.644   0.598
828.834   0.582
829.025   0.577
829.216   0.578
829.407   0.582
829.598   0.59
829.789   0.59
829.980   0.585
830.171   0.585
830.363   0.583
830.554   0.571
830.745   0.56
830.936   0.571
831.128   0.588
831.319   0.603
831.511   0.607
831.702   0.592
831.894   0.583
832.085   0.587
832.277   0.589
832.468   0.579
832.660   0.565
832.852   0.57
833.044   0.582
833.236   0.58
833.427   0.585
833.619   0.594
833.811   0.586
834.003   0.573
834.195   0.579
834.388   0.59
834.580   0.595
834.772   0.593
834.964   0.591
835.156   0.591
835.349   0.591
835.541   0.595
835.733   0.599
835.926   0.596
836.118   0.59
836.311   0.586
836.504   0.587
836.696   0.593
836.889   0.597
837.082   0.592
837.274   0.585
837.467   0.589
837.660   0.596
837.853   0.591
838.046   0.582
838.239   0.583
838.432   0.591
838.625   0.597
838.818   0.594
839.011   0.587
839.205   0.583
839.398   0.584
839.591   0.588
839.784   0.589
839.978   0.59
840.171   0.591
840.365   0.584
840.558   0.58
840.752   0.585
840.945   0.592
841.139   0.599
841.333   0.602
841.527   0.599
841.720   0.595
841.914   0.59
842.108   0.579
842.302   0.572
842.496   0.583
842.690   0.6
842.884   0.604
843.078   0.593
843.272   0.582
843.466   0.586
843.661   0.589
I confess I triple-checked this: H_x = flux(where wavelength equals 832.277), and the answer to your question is 0.589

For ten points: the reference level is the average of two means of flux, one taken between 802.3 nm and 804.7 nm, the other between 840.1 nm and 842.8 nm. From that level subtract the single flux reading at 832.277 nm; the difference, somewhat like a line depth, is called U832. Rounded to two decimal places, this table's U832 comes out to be 0.01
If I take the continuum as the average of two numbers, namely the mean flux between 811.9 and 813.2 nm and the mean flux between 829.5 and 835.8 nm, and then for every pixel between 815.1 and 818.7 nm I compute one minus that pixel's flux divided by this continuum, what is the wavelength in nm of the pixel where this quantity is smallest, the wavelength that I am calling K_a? 818.027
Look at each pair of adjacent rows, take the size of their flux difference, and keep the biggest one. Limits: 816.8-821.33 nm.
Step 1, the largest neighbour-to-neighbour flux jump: 0.015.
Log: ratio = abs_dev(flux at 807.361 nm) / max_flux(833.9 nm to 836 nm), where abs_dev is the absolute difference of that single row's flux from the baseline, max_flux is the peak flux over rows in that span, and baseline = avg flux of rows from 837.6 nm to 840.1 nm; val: 0.040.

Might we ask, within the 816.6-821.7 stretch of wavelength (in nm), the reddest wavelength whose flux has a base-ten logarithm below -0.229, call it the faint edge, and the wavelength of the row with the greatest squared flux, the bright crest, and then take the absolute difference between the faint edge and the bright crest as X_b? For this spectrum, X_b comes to 3.59 nm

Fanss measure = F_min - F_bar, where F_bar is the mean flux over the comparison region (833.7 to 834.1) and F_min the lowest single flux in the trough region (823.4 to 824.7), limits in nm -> 0.00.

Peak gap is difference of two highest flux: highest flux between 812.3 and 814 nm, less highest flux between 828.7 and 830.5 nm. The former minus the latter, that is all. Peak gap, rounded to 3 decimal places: 0.053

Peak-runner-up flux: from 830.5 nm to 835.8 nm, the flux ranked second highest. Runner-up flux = 0.603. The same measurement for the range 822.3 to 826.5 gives 0.655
